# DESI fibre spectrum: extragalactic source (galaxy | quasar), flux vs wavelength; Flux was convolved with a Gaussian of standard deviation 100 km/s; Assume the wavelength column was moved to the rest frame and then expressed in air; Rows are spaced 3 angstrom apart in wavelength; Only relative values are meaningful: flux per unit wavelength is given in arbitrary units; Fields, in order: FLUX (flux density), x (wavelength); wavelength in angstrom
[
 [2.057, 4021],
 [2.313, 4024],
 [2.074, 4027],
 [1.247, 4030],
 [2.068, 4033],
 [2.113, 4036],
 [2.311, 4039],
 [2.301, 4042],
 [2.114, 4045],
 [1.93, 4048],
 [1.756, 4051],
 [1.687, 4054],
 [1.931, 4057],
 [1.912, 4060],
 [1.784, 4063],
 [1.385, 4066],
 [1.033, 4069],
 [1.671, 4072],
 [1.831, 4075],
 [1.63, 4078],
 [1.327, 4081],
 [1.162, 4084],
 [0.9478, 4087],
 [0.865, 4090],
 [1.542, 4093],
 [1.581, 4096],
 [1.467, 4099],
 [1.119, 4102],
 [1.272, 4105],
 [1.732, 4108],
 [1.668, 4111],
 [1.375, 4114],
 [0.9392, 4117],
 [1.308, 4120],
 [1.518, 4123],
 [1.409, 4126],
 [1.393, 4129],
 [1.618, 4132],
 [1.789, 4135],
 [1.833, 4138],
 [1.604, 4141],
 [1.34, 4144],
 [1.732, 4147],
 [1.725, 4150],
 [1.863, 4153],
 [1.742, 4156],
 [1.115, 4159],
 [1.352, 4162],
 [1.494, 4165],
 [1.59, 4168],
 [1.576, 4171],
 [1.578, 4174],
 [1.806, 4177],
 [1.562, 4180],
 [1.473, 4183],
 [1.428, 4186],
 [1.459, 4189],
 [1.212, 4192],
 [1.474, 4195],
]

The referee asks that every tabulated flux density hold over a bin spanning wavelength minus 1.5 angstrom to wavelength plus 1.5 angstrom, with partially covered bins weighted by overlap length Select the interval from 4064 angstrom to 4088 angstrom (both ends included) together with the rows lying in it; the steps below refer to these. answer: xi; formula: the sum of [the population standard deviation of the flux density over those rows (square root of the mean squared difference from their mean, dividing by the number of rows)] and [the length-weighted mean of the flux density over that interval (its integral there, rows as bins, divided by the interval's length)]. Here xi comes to 1.69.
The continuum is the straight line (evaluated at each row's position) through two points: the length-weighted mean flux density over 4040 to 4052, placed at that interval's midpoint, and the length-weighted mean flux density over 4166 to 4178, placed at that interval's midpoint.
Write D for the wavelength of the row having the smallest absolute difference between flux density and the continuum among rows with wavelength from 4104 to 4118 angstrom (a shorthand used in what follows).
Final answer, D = 4108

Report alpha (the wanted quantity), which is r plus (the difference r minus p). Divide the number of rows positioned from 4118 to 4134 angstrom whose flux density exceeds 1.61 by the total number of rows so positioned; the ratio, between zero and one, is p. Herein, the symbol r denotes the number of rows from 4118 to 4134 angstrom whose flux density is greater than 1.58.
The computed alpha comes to 2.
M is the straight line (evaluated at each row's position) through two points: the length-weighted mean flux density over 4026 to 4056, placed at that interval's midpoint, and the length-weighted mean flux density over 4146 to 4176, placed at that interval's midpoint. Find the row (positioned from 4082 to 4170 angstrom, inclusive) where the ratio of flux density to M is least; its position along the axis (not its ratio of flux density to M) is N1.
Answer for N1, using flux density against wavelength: 4090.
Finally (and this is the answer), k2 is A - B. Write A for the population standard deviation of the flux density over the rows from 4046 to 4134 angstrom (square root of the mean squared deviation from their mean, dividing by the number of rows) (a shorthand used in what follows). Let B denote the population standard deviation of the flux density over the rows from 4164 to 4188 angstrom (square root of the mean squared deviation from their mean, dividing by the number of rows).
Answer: 0.19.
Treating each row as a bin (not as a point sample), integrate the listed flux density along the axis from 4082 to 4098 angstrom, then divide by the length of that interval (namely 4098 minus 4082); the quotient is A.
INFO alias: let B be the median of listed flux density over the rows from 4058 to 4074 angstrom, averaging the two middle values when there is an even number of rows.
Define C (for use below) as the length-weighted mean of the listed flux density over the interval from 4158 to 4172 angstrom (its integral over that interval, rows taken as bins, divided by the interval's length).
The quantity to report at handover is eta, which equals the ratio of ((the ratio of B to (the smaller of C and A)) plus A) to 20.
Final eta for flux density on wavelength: 0.129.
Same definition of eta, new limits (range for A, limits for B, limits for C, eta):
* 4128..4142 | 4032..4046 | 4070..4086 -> 0.154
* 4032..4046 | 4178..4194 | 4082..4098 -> 0.169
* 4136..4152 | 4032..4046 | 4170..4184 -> 0.149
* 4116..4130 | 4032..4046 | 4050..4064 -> 0.146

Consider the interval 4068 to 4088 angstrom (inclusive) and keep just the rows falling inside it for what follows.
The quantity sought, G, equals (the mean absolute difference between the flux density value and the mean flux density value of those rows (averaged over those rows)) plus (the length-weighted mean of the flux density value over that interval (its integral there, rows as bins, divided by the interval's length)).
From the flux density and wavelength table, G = 1.68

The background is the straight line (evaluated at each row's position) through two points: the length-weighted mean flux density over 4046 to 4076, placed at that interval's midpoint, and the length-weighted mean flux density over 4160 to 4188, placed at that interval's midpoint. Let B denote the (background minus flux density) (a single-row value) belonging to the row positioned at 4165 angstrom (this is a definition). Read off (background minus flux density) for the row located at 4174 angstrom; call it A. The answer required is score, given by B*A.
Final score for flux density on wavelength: -0.002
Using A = 0.0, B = 0.05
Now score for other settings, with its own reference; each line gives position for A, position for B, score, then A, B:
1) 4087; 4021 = -0.214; 0.7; -0.30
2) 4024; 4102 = -0.291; -0.6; 0.52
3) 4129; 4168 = -0.010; 0.2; -0.05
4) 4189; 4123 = 0.004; 0.0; 0.09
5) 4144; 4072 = 0.002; 0.2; 0.01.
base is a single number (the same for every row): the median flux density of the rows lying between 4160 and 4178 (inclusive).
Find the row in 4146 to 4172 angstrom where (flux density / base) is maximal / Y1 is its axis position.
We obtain 4153 angstrom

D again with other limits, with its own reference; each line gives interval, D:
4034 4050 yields 4036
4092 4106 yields 4096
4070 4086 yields 4075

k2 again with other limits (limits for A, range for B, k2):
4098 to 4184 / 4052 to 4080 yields -0.04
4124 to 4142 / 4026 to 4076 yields -0.17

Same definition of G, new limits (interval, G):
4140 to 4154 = 1.79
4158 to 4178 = 1.66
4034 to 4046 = 2.30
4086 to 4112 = 1.63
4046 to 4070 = 1.93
